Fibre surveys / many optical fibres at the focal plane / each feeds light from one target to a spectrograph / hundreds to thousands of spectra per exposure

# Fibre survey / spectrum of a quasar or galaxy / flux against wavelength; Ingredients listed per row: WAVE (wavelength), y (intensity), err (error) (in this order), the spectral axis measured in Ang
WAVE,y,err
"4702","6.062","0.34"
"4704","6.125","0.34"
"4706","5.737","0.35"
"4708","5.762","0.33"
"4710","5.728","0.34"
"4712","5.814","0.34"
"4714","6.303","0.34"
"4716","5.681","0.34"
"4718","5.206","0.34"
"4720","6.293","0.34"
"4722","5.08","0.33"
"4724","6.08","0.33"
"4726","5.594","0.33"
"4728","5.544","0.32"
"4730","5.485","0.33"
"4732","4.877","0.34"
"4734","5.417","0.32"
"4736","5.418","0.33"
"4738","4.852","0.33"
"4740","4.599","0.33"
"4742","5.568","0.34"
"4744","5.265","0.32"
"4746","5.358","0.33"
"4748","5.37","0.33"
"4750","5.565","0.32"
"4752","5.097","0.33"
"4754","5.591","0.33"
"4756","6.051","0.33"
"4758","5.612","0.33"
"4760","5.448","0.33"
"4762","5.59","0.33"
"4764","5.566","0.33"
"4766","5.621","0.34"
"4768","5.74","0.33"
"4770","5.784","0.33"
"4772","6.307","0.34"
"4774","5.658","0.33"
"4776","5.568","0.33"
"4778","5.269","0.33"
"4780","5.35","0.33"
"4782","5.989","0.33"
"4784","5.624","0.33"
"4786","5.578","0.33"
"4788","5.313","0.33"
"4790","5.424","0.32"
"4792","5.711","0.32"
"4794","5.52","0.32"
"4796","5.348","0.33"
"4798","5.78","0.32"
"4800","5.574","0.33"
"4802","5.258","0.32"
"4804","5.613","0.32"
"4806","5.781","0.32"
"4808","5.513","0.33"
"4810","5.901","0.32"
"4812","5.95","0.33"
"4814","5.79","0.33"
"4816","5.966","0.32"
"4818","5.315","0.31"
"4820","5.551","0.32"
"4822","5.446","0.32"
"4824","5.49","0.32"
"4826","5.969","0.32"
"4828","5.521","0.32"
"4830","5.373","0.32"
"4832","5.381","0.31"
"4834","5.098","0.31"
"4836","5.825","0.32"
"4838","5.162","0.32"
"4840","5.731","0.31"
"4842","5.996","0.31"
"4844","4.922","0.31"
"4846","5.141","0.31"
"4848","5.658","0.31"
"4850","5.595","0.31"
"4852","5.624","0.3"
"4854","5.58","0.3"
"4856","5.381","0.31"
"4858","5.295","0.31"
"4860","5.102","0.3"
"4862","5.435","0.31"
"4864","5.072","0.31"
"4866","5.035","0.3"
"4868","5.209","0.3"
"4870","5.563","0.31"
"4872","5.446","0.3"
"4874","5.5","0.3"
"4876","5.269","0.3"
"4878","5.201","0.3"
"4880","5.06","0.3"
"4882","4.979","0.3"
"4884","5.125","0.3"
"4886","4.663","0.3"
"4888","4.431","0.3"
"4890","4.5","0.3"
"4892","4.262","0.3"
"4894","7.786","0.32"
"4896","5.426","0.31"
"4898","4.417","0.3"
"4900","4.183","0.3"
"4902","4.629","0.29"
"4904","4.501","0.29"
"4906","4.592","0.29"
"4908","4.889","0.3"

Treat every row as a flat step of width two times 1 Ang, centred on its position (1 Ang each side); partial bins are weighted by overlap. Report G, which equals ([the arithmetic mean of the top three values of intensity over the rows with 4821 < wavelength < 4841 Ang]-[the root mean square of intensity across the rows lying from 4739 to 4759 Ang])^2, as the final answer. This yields 0.18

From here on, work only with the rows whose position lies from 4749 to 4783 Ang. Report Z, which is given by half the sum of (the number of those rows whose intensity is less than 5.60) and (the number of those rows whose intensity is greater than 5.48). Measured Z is 11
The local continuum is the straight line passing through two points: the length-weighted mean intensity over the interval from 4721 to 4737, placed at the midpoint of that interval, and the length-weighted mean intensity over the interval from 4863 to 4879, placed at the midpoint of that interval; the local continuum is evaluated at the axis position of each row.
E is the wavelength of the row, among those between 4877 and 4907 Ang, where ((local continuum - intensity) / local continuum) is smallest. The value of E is 4894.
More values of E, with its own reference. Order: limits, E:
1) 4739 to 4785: 4772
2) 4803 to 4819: 4816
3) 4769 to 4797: 4772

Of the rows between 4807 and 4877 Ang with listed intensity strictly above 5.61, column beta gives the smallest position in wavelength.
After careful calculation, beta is 4810 Ang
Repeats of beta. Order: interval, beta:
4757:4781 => 4758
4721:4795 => 4724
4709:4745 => 4710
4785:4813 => 4792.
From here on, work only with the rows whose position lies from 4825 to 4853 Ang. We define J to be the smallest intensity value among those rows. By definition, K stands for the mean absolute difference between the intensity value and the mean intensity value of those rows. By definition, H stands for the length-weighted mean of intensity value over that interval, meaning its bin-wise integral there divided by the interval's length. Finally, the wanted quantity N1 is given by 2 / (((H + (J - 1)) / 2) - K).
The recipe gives 0.45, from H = 5.50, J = 4.922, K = 0.27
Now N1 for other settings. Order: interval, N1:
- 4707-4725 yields 0.43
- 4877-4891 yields 0.52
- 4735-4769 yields 0.47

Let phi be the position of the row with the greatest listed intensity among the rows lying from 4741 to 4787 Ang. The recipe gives 4772 Ang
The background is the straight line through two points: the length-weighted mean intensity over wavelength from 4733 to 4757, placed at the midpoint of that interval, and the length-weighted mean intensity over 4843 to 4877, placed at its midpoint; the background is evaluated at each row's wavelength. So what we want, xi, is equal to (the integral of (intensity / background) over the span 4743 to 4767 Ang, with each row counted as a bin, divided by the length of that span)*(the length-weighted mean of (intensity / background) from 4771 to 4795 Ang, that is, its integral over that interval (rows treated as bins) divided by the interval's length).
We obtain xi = 1.08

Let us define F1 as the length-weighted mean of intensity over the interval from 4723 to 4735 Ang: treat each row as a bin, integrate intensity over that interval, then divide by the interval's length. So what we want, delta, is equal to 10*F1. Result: 55.0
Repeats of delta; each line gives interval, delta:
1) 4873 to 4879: 53.2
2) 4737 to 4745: 50.7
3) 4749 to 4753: 53.3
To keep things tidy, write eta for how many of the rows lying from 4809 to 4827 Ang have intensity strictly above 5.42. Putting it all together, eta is 8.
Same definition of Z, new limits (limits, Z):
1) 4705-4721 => 4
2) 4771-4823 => 16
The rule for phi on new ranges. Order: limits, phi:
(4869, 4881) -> 4870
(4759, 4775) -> 4772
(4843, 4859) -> 4848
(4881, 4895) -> 4894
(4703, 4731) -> 4714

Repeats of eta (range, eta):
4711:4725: 5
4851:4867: 3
